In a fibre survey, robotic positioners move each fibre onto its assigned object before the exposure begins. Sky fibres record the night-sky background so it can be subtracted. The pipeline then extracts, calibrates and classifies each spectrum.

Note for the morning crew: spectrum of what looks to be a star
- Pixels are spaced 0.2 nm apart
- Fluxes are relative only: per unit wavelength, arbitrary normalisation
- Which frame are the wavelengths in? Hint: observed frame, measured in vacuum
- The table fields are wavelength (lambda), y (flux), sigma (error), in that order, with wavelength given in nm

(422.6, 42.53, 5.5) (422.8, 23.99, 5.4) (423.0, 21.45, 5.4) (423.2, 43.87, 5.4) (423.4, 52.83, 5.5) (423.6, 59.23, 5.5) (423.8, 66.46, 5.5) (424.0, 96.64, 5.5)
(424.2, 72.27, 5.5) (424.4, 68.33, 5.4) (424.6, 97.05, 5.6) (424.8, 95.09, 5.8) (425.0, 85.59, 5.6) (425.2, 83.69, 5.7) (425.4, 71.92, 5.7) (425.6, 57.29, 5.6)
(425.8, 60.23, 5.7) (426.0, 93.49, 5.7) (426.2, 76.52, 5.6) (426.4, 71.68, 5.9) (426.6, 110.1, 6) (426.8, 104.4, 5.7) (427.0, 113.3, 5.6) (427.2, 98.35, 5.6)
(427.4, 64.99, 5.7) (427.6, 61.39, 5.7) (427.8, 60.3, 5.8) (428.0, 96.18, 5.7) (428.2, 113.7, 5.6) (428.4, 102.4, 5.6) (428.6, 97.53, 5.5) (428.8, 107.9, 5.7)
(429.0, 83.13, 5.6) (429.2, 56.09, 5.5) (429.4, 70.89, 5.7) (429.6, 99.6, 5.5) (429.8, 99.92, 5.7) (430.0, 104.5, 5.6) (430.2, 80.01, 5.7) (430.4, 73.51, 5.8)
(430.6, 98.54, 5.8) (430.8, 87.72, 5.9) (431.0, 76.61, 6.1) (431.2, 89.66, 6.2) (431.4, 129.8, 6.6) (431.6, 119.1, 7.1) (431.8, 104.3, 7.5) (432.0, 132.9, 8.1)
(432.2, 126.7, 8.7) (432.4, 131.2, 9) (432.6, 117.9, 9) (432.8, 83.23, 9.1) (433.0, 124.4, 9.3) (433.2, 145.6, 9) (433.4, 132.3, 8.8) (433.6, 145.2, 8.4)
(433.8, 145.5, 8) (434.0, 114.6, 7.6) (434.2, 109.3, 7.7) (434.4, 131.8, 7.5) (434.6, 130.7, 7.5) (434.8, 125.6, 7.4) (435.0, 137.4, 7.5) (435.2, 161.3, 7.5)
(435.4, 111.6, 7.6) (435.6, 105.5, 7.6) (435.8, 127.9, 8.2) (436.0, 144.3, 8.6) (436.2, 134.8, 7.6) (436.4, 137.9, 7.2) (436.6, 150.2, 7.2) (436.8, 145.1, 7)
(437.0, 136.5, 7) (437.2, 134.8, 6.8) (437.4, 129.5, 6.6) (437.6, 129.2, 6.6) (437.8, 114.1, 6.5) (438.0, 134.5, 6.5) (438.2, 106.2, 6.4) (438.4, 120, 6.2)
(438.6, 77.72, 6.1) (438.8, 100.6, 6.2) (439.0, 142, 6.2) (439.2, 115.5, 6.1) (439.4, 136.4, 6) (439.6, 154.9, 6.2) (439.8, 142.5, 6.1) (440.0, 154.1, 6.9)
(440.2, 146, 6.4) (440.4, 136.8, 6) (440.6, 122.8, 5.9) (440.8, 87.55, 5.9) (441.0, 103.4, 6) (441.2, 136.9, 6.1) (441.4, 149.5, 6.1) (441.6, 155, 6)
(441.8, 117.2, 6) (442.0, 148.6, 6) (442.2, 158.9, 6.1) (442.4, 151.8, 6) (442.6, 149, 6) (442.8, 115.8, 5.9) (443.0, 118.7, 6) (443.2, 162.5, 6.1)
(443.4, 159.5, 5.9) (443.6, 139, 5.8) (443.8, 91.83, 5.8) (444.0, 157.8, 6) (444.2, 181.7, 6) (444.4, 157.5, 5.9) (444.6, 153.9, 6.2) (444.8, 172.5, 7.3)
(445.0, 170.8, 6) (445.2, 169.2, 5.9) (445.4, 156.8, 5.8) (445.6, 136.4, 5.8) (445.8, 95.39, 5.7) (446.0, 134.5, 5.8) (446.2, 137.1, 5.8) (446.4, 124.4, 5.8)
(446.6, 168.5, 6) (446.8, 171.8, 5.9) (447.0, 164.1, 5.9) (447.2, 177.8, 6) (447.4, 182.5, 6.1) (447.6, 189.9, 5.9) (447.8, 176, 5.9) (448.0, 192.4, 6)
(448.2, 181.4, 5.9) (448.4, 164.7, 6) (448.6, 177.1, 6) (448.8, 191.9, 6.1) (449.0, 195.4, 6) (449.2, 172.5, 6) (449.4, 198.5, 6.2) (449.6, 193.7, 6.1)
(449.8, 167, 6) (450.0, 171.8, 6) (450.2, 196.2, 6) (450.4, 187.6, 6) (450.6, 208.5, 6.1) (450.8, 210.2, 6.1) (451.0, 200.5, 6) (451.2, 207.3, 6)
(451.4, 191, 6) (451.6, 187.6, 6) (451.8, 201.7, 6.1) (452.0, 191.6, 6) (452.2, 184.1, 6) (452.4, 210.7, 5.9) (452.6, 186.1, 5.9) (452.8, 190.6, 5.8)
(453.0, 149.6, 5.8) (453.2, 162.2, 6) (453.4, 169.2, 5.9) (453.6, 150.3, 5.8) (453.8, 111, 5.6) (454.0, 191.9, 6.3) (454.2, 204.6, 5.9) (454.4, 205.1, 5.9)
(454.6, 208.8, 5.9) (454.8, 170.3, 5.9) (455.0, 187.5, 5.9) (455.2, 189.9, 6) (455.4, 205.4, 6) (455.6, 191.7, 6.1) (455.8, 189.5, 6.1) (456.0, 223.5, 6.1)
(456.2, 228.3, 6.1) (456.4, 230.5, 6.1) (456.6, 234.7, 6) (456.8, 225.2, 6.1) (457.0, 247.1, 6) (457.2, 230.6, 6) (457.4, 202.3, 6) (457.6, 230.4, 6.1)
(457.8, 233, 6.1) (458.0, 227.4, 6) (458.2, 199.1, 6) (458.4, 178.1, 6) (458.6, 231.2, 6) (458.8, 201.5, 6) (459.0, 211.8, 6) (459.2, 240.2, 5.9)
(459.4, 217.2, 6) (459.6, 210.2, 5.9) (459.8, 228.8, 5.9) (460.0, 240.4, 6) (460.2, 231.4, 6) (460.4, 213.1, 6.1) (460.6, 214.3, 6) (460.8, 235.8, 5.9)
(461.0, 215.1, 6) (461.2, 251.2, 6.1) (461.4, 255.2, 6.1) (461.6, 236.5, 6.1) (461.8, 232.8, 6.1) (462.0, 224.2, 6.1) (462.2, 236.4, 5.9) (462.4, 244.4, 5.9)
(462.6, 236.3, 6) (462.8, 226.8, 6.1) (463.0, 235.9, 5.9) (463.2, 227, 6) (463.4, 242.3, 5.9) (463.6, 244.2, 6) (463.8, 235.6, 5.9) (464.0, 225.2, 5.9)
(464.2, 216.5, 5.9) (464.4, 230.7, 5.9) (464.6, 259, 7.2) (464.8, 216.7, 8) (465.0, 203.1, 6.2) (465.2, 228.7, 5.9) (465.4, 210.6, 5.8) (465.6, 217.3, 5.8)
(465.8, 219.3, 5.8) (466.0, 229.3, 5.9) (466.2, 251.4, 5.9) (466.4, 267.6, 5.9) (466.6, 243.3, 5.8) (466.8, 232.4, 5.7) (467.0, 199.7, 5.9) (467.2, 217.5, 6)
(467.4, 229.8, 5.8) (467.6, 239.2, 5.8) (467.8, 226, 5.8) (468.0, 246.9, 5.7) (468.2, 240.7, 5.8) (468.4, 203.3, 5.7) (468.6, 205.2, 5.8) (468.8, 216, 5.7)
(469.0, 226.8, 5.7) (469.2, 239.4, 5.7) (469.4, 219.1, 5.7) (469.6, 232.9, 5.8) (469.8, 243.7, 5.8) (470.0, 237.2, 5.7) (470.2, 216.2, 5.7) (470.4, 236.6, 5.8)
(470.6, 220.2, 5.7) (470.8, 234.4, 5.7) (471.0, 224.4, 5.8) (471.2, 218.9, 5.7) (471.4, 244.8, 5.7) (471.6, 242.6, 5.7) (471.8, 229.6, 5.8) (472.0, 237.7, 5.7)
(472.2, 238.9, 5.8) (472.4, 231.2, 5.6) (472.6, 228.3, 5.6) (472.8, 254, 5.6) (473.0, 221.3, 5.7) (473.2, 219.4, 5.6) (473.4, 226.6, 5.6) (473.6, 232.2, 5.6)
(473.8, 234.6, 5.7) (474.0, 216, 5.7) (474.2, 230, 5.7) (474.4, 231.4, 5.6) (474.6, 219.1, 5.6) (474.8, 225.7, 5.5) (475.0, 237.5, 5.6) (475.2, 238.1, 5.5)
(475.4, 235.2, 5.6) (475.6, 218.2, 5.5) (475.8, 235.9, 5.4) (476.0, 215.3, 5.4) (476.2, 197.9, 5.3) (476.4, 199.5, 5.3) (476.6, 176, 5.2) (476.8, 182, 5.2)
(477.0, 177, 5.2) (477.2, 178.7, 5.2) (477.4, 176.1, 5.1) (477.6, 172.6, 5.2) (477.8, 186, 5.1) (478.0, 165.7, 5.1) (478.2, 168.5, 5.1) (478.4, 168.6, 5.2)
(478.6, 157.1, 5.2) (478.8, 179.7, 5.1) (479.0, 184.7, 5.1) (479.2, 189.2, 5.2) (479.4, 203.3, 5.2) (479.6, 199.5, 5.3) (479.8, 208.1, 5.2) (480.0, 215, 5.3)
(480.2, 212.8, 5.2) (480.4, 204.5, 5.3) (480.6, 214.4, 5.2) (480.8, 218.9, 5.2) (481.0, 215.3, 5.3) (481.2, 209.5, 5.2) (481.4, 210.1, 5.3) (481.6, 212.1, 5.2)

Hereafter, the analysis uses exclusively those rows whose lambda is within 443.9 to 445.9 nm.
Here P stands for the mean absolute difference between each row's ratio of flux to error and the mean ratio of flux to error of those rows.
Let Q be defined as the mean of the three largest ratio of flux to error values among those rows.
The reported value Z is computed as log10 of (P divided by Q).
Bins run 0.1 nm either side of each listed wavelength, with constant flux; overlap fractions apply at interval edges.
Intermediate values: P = 2.75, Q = 29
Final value -1.02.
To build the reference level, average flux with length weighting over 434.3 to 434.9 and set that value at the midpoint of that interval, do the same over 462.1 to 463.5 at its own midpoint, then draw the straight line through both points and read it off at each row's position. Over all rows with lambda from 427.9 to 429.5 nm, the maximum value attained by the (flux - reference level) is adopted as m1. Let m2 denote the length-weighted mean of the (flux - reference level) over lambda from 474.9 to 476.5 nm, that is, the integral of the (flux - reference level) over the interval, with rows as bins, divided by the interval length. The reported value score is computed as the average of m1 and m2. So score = -27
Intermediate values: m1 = 8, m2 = -62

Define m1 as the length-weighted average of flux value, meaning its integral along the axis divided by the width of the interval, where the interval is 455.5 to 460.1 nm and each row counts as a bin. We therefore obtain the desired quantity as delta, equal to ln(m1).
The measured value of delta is 5.39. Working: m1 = 220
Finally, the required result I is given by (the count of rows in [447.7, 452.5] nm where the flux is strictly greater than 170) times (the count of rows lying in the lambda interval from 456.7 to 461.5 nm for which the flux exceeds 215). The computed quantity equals 352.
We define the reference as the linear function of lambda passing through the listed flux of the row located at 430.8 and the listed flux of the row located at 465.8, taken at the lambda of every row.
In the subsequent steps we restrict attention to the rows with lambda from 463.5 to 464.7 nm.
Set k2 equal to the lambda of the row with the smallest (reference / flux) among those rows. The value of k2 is 464.6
